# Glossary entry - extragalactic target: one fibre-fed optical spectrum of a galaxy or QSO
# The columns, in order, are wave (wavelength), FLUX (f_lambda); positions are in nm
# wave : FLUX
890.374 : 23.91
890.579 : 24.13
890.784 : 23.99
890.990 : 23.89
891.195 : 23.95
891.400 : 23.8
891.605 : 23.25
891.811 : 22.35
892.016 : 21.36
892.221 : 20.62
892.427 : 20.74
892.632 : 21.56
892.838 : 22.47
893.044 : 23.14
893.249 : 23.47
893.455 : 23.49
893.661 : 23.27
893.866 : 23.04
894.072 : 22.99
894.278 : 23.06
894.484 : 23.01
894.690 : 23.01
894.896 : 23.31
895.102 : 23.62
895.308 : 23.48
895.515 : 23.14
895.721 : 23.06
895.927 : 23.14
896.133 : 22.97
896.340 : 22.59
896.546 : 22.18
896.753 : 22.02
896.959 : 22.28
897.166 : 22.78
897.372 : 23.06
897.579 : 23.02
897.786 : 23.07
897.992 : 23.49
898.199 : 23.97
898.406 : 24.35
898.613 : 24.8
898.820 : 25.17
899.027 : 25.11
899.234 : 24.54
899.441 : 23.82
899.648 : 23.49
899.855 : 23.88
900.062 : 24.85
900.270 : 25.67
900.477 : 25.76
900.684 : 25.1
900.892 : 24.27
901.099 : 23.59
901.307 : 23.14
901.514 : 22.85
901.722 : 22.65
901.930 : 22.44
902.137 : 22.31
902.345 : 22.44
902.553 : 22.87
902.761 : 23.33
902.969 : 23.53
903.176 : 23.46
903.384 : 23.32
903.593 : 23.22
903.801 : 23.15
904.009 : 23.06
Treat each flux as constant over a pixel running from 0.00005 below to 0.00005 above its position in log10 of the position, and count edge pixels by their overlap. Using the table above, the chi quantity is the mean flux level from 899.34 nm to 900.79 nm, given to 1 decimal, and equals 24.7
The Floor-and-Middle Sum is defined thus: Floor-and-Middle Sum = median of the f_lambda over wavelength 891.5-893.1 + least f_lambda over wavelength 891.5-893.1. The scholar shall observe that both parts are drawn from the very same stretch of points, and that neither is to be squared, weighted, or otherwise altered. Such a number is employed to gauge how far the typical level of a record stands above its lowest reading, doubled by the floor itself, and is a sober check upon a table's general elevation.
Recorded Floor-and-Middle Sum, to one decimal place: 42.6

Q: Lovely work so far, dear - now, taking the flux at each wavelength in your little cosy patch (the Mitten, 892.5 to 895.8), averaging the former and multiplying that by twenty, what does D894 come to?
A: 461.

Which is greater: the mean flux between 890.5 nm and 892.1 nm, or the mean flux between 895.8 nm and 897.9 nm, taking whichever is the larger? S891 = 23.3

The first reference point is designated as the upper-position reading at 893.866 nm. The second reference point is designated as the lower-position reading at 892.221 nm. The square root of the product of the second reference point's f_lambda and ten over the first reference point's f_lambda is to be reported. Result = 2.99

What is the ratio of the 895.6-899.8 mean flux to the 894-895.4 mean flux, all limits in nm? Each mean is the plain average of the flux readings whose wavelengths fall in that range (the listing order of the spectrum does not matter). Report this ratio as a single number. 1.01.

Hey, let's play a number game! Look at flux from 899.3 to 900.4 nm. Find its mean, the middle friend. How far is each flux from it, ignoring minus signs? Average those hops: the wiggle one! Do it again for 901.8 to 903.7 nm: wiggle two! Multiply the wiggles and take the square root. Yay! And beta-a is 0.56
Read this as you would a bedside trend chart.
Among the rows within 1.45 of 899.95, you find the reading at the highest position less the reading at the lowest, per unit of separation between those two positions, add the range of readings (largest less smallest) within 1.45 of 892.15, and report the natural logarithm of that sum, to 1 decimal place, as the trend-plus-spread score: 1.0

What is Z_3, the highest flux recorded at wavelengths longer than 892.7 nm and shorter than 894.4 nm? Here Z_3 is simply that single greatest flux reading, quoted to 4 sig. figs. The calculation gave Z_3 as 23.49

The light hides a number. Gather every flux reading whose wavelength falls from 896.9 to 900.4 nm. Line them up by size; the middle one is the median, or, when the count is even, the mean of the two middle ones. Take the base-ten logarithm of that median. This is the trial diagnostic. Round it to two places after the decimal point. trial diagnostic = 1.38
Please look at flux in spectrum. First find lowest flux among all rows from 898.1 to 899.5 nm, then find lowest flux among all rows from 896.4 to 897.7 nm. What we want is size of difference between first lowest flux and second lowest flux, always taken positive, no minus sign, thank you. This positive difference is 1.8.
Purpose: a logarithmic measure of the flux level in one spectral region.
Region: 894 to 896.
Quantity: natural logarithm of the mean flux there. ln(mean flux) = 3.14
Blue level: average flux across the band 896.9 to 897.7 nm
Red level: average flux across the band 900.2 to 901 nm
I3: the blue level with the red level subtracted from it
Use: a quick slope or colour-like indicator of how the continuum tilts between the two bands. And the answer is -2.4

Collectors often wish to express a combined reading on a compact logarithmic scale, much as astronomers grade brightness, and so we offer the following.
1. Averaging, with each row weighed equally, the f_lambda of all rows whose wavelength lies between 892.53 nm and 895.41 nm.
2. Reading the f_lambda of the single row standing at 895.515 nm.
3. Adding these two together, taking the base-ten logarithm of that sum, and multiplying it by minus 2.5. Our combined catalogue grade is -4.162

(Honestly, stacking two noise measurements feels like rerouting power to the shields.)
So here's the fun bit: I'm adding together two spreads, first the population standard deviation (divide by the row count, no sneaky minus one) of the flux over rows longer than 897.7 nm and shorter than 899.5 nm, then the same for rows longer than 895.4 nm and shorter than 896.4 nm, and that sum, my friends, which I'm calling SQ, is 0.89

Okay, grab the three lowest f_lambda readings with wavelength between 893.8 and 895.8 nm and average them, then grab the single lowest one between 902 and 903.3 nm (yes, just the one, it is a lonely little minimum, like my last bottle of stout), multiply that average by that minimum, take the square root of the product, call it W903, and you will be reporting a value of 22.7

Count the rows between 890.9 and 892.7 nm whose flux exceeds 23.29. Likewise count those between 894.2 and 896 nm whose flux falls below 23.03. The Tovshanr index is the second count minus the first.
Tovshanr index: -1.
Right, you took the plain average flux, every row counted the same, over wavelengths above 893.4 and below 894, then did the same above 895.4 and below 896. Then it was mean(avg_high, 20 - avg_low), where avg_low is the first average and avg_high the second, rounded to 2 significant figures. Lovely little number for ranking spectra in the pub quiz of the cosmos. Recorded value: 9.9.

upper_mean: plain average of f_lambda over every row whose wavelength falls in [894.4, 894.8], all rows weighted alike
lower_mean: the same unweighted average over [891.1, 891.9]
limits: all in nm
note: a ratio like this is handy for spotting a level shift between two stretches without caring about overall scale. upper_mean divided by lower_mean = 0.99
